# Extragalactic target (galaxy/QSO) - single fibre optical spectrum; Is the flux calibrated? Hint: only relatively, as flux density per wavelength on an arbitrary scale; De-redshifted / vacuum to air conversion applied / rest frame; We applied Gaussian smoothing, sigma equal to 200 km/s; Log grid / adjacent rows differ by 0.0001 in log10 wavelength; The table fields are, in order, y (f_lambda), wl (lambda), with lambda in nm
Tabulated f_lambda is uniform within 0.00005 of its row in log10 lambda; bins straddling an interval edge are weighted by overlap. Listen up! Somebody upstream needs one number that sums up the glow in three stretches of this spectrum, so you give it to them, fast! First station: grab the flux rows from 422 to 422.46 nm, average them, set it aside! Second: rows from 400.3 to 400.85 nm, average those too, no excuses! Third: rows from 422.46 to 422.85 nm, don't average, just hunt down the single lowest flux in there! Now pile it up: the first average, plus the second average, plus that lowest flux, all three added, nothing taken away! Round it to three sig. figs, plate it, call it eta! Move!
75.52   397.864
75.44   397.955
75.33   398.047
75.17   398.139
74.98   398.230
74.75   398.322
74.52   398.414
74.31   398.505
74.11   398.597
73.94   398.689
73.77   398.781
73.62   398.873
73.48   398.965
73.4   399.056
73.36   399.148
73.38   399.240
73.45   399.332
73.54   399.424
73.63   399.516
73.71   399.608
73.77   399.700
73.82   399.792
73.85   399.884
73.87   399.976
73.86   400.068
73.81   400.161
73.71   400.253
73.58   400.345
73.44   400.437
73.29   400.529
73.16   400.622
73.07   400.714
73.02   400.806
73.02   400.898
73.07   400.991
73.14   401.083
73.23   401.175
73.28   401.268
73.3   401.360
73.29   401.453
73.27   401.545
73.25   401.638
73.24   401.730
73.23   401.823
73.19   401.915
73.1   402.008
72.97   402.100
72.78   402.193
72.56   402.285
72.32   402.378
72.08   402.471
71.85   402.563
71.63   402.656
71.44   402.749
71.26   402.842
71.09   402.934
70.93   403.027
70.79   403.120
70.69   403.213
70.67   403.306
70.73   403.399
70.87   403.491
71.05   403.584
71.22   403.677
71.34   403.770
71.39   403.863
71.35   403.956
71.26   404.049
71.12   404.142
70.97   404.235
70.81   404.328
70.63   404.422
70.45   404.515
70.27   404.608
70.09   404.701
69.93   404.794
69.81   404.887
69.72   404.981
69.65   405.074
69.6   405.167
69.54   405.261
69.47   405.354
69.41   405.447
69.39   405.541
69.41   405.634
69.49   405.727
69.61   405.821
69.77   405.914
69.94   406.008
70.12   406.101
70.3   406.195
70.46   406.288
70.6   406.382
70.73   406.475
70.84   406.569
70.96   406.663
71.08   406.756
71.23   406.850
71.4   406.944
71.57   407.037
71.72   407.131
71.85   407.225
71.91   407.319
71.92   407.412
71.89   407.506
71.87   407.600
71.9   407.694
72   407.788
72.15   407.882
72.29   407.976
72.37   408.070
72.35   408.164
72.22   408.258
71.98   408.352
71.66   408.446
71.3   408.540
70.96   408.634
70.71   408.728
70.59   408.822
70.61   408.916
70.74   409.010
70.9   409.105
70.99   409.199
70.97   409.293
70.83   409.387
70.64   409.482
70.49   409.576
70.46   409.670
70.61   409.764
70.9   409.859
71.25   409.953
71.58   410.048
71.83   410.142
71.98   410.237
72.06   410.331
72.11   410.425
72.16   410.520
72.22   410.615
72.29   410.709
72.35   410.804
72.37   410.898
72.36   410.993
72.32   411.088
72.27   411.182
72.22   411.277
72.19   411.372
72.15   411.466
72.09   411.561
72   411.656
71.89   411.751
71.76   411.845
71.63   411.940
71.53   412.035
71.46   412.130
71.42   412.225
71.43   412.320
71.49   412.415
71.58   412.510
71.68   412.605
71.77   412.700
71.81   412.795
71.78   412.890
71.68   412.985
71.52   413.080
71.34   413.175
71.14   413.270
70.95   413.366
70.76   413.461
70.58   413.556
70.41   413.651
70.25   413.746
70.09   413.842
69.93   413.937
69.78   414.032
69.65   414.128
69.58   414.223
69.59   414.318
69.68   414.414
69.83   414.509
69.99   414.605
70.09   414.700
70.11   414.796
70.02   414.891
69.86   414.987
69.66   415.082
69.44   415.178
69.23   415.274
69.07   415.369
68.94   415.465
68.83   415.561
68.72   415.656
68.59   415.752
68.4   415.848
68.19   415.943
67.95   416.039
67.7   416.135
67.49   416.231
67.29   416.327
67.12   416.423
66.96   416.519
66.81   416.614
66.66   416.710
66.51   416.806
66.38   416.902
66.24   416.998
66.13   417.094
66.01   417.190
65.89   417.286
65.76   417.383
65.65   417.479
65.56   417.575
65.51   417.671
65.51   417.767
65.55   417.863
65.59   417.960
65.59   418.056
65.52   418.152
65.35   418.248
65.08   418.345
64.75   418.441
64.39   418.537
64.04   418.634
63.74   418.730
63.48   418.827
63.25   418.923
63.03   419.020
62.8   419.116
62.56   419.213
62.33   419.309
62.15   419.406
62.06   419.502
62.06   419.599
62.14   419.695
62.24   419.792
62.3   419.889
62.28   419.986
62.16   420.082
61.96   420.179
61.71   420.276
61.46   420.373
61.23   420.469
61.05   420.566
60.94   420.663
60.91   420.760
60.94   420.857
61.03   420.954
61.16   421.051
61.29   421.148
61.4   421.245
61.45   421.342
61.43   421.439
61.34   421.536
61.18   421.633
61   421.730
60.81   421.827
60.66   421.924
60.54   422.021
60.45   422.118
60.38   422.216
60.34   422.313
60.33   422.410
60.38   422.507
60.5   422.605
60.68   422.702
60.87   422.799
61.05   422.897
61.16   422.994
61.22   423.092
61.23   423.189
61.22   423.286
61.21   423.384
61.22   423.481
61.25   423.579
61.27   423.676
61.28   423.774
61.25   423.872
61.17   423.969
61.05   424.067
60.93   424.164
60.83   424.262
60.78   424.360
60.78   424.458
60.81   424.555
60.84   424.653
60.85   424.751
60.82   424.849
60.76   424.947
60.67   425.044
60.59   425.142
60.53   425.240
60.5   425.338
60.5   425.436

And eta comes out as 194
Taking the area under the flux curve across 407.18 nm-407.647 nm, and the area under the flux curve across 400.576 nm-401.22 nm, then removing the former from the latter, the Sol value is 14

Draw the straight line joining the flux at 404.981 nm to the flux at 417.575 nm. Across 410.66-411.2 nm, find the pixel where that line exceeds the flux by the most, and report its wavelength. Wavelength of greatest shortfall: 410.709 nm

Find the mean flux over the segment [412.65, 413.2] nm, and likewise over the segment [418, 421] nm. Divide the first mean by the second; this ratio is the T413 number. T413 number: 1.14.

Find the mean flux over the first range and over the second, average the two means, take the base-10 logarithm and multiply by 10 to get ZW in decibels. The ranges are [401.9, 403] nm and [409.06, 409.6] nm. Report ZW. 18.5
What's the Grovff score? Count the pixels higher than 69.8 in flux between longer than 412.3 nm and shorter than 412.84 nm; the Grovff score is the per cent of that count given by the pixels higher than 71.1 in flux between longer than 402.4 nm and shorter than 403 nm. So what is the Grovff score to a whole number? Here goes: 83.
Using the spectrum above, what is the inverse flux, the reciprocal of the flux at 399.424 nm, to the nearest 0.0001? 0.0136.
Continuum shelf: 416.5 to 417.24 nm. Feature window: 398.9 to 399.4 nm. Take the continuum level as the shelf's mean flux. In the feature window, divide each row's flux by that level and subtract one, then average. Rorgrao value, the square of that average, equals 0.011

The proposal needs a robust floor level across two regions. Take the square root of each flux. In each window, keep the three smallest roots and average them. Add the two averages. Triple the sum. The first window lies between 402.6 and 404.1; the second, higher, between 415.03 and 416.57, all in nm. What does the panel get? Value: 49.8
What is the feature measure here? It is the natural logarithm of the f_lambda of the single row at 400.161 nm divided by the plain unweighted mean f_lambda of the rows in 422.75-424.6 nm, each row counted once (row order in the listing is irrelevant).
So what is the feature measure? 0.19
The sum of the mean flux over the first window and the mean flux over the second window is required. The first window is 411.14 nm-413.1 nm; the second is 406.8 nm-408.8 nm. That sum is 144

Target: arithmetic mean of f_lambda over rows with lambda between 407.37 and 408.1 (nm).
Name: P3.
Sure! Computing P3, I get 72.0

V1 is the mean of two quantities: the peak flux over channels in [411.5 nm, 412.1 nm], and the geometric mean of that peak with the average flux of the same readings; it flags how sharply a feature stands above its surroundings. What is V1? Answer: 72.0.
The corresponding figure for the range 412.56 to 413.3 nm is 71.8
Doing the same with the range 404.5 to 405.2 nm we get 70.3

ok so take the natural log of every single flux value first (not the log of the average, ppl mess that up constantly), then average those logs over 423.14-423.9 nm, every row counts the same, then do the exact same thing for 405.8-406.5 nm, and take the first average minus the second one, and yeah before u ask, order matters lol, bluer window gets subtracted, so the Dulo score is -0.14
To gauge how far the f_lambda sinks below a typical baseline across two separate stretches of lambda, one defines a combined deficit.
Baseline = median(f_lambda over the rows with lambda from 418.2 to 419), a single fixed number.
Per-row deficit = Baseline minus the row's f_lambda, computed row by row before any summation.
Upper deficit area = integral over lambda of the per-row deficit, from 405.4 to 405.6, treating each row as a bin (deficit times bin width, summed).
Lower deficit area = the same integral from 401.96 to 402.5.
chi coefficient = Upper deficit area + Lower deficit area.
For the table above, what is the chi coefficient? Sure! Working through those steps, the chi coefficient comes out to -5.6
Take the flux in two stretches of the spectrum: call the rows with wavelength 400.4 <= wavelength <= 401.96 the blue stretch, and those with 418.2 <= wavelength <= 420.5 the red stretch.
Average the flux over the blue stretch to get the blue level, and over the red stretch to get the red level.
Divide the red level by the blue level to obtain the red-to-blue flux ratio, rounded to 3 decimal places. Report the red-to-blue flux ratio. 0.859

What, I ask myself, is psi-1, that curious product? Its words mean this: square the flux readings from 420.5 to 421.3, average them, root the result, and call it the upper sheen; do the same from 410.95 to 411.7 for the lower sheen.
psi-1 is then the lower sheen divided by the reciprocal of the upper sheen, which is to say 4411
